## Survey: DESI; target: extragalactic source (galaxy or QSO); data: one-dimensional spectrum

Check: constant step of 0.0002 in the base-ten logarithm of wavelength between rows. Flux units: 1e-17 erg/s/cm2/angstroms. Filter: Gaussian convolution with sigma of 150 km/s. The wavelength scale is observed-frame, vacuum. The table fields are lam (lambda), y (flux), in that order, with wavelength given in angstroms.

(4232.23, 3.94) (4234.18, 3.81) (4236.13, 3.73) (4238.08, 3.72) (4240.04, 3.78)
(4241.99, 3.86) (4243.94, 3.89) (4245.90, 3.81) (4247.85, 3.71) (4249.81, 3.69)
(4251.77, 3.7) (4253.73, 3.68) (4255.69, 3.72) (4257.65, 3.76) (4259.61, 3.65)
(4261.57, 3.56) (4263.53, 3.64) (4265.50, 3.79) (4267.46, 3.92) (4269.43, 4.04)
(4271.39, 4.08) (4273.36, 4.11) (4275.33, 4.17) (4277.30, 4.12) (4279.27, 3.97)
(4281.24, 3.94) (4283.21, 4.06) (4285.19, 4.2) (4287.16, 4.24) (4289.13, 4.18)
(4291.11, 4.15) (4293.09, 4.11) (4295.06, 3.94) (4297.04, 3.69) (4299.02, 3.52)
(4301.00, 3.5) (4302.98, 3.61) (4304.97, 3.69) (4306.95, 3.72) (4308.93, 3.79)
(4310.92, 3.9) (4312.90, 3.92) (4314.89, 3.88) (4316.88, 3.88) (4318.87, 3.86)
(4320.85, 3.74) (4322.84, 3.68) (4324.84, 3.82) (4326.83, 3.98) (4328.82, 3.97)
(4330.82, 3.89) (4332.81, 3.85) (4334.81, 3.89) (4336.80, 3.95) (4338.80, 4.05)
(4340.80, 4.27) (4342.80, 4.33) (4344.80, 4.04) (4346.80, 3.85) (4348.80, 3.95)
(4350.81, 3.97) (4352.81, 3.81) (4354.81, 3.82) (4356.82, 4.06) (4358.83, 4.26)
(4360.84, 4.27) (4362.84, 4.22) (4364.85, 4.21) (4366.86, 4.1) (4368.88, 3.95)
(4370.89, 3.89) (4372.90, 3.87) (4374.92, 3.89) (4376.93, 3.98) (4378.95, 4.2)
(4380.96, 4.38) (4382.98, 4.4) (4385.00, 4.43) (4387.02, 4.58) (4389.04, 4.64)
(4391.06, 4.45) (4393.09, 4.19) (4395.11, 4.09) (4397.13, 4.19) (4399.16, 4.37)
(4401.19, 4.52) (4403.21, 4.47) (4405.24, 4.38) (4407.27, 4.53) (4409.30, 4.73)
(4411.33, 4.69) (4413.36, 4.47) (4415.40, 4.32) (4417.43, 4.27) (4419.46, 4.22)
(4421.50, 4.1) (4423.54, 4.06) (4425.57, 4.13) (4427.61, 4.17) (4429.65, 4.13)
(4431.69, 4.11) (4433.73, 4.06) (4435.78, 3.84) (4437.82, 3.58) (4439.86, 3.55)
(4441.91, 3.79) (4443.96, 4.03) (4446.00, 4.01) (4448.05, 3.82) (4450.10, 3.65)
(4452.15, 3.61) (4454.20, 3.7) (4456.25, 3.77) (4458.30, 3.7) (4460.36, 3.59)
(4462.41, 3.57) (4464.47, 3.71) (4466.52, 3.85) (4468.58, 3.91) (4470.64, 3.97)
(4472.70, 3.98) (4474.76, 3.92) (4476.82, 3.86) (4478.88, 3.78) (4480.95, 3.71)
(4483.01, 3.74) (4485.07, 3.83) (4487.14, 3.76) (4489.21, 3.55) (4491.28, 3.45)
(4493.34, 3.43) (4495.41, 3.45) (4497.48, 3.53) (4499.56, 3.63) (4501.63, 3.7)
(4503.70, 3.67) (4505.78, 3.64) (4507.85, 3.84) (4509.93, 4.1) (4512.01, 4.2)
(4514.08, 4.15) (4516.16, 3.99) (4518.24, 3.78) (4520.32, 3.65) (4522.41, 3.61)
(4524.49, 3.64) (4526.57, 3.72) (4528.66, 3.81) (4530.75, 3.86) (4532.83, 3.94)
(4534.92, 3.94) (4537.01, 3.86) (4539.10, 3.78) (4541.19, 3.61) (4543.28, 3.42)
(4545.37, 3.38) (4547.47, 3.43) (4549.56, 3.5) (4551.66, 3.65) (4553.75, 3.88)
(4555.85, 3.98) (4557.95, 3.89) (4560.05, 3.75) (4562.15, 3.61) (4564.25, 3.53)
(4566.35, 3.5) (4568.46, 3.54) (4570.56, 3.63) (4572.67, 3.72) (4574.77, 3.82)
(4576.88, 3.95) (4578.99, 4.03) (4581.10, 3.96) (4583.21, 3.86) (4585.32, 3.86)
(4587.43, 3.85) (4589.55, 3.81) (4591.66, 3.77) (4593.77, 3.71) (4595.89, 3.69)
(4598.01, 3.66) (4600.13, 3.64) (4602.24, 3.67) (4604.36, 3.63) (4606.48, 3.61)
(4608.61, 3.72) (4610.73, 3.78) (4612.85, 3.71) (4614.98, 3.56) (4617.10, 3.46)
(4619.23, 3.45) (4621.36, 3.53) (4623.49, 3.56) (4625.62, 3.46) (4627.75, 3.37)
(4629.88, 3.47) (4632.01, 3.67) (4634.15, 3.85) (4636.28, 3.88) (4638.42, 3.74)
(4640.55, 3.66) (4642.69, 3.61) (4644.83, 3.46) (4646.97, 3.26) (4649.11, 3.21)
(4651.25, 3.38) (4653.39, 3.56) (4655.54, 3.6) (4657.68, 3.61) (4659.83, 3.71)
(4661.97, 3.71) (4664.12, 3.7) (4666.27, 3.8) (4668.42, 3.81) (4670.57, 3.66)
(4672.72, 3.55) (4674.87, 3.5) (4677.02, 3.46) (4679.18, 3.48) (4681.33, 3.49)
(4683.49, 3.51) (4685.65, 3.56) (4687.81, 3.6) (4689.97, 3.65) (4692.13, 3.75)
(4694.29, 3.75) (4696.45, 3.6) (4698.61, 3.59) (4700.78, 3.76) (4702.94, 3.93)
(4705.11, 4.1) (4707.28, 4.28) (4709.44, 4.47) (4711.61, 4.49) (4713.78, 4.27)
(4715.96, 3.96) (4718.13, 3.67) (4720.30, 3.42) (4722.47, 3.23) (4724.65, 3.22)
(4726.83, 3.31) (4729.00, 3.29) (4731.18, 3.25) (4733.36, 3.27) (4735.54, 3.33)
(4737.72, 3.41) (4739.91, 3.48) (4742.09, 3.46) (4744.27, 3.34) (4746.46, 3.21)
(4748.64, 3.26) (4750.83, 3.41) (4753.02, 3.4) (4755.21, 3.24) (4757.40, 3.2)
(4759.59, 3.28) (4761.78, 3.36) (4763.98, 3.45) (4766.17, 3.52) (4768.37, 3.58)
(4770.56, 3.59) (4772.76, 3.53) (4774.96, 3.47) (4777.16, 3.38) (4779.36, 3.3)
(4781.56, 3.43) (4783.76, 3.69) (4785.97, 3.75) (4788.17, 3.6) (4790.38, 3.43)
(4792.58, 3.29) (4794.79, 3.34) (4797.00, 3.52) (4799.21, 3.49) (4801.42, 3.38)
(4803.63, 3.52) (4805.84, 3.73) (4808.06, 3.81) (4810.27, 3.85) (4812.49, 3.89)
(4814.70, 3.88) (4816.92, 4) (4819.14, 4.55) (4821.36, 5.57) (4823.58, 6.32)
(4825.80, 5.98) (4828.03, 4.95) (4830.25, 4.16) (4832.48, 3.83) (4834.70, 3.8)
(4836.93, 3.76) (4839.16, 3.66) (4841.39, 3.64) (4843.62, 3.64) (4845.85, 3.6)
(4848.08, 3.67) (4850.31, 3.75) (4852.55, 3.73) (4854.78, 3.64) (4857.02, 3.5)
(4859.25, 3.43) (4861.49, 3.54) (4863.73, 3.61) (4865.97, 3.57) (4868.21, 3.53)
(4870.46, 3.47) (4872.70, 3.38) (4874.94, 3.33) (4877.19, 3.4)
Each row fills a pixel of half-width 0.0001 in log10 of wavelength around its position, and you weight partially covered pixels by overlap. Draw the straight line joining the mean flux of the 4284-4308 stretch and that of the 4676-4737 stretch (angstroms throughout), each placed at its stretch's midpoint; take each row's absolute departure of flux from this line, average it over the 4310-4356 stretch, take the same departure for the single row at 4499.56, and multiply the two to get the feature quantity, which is 0.015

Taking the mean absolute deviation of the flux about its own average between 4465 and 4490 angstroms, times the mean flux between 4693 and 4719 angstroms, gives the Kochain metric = 0.38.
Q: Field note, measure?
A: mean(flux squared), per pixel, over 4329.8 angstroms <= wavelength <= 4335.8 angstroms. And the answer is 15.0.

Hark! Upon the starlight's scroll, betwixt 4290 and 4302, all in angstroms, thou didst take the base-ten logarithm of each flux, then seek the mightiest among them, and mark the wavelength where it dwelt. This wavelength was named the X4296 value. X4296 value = 4291.11 angstroms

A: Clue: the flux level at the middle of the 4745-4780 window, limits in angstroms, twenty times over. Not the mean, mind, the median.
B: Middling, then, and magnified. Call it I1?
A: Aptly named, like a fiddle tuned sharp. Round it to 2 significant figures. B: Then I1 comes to 68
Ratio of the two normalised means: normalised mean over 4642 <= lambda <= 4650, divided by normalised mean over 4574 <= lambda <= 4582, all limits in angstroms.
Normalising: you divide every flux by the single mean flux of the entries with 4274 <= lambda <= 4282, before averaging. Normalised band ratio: 0.86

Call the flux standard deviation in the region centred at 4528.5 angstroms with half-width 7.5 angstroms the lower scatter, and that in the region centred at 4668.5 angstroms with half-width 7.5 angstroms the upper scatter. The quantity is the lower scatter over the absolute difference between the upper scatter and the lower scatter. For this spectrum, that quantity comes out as 7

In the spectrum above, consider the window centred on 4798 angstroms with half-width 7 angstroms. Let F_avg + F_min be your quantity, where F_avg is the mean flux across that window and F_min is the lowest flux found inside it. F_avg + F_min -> 6.7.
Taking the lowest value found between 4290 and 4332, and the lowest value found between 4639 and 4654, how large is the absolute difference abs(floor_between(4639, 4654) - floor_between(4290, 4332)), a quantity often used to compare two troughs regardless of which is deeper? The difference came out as 0.29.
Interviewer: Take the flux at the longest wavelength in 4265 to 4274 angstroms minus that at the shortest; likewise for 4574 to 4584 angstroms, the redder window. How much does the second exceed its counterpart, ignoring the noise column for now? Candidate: -0.3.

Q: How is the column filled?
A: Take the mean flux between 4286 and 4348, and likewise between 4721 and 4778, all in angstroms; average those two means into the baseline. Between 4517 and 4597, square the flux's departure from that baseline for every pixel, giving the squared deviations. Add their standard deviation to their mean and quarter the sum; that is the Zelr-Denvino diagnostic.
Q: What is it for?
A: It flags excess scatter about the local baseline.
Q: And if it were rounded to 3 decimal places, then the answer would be 0.019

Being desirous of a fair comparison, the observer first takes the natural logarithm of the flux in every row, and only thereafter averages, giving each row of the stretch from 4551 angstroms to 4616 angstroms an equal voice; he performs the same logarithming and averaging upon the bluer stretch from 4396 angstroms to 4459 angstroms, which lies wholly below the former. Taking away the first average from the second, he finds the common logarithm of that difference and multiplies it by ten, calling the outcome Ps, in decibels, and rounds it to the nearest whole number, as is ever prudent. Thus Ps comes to -11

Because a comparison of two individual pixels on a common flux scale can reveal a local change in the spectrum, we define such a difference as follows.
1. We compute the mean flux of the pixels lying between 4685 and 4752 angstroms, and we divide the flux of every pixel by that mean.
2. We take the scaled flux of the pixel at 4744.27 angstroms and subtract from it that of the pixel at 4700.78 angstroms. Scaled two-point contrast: -0.12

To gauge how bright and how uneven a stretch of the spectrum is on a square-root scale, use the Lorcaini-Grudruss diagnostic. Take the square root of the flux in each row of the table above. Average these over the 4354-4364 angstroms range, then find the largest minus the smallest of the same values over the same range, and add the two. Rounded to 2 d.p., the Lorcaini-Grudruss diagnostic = 2.14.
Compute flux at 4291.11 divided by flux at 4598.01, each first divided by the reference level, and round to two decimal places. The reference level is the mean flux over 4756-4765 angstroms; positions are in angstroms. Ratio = 1.13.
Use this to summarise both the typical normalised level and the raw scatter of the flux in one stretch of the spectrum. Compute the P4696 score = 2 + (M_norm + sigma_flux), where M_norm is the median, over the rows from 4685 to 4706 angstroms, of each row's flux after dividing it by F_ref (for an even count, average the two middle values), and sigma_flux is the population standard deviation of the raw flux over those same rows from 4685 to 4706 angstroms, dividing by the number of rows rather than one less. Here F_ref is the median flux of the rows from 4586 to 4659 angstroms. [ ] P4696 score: 3.19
